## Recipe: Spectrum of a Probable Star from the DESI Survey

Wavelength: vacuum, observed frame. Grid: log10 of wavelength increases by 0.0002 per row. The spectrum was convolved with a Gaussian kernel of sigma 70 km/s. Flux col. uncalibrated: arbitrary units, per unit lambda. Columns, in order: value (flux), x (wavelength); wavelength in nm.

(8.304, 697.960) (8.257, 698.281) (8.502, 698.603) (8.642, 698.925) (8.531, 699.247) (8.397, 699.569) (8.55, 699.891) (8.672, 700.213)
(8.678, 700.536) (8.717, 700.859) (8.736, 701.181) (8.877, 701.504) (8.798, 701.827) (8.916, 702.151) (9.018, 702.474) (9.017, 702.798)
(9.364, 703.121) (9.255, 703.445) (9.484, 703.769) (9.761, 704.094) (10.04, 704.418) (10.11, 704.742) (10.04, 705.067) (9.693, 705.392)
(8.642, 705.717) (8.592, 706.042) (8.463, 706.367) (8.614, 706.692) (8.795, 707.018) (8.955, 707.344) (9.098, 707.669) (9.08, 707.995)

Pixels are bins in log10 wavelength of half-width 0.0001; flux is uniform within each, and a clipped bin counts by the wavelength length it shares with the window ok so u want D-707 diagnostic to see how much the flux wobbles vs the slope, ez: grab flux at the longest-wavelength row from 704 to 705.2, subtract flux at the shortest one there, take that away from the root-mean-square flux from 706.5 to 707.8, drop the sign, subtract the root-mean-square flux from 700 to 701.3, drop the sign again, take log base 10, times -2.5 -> 2.4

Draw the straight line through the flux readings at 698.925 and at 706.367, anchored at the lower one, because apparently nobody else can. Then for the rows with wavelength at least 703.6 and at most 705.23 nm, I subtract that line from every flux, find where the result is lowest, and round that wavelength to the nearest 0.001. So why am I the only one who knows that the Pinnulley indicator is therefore 703.769 nm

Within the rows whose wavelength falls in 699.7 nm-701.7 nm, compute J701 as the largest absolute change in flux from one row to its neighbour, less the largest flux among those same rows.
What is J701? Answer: -8.7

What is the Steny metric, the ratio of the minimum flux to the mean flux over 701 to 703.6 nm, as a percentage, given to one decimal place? 97.1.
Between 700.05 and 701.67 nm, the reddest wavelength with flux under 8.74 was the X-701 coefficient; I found 701.181 nm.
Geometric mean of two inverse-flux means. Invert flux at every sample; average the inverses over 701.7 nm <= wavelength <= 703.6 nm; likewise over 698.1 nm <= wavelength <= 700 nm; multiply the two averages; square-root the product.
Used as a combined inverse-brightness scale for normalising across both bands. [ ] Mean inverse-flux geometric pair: 0.114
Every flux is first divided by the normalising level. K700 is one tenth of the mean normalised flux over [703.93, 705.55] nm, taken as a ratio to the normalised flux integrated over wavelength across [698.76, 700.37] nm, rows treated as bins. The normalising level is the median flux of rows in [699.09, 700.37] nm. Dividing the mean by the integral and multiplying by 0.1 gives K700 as 0.0720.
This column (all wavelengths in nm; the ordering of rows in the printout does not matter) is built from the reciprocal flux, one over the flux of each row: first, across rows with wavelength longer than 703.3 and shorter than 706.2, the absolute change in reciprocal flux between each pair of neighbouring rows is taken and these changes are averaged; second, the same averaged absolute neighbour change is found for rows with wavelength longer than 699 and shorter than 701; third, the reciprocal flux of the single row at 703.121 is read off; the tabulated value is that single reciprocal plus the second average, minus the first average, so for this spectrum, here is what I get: 0.105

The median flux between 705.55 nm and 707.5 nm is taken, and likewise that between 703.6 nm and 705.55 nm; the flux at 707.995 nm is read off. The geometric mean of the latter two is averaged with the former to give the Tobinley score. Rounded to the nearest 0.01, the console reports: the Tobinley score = 9.05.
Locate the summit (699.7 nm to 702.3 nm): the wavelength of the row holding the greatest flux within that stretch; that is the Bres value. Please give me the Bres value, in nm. 702.151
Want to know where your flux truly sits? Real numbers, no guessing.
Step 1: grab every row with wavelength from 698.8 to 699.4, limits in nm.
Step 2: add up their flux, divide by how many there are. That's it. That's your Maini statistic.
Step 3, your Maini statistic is 8.6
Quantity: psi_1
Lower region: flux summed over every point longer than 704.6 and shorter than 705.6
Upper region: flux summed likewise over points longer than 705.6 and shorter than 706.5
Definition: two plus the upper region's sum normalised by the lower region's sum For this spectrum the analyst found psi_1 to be 2.86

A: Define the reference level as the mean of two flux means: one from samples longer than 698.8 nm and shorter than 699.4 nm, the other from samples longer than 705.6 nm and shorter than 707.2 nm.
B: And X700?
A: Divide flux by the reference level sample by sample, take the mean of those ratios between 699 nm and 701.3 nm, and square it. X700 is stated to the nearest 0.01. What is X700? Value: 1.00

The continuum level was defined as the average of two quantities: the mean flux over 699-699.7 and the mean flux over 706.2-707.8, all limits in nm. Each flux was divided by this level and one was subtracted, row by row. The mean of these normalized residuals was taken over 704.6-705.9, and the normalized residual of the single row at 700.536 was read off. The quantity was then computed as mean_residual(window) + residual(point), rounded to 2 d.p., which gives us 0.12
